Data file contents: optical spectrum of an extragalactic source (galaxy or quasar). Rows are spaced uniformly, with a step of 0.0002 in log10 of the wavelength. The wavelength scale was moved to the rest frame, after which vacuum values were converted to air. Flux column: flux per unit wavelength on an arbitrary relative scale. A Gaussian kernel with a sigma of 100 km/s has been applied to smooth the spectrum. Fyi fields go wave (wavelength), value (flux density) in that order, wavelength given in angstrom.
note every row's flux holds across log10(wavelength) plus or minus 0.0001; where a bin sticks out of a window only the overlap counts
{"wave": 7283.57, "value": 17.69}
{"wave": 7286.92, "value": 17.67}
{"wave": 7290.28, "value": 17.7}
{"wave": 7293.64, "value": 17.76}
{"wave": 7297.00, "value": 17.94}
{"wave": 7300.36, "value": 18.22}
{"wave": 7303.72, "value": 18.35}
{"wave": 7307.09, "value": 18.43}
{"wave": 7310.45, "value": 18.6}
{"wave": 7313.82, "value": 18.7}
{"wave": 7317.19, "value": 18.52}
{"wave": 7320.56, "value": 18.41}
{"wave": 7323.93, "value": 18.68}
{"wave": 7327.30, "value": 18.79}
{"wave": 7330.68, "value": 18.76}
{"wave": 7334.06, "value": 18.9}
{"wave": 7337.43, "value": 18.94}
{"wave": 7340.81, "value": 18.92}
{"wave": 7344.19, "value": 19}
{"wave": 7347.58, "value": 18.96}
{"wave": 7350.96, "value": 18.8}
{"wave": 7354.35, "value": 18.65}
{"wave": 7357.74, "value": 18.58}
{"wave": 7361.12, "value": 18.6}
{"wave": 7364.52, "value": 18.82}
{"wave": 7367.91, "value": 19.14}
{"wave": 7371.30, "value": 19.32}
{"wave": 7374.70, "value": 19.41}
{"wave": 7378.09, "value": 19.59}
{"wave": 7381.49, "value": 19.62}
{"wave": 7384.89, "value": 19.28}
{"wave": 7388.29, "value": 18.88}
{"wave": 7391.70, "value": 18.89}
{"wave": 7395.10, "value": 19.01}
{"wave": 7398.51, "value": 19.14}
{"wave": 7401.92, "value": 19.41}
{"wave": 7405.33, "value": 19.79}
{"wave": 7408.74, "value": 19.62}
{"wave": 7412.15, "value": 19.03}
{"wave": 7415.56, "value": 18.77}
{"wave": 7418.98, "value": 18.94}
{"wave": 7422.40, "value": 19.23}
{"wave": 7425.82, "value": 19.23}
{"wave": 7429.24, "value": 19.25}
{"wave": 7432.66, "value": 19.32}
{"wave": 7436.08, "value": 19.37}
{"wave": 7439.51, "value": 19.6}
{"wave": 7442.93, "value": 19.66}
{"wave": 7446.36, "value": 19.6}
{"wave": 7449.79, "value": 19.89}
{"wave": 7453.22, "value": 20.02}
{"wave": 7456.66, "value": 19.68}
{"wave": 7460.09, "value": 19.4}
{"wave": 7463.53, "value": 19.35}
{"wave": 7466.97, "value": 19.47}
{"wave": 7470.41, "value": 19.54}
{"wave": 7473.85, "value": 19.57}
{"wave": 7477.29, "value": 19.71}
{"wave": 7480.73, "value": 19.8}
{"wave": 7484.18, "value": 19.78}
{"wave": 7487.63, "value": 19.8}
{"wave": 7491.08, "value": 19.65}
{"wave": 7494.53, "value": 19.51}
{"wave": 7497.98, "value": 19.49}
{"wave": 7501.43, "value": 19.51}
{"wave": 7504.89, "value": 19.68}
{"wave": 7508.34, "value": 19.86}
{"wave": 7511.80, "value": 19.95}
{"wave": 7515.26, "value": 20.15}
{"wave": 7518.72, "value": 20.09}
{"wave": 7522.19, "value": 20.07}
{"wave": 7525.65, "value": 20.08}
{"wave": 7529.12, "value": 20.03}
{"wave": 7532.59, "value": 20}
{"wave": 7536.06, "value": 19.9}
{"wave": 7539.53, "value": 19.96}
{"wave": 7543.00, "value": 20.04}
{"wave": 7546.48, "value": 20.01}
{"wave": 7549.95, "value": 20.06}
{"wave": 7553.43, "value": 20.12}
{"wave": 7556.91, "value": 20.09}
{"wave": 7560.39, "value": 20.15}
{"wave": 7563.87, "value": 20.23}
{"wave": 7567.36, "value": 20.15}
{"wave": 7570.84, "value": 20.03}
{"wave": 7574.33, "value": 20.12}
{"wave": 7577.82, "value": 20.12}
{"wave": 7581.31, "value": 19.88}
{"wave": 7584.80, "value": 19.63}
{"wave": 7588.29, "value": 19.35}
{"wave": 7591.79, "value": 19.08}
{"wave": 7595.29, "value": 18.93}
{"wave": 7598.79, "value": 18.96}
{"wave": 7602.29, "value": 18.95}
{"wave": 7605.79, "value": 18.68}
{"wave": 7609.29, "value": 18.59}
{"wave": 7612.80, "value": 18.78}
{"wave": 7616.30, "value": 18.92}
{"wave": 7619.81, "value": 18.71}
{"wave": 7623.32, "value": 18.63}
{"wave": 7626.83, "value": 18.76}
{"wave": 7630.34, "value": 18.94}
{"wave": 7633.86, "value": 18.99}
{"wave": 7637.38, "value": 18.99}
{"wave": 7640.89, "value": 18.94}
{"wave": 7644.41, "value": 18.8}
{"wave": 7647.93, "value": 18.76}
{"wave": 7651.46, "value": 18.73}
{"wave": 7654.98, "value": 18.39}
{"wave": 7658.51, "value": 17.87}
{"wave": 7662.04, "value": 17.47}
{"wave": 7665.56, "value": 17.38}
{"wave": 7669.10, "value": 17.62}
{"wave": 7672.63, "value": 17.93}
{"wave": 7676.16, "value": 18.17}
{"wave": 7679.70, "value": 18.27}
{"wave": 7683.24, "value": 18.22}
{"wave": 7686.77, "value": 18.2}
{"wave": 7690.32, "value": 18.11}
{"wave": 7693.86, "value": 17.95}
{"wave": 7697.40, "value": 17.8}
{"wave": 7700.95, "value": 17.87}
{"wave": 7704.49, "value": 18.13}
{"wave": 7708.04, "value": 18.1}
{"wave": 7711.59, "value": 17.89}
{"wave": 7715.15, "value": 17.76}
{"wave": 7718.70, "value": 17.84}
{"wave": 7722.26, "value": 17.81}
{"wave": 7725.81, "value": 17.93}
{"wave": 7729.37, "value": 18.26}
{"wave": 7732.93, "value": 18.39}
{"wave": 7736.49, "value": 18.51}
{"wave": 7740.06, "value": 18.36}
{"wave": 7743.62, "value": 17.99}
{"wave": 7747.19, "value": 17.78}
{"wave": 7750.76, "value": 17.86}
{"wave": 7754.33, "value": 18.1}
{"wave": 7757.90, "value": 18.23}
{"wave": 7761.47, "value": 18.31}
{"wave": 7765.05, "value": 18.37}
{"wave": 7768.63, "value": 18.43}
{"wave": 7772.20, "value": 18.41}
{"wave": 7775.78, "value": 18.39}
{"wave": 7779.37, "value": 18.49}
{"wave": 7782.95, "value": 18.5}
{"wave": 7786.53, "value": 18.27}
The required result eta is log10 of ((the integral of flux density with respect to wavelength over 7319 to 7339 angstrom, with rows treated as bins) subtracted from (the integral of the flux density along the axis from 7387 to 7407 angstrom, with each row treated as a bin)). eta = 0.9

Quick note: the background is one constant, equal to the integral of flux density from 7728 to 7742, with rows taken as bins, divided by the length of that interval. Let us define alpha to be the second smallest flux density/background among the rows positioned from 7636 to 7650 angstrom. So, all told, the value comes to 1.02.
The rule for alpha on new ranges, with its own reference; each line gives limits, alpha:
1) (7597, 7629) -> 1.01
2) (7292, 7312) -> 0.98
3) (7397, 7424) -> 1.03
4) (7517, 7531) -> 1.09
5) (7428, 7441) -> 1.05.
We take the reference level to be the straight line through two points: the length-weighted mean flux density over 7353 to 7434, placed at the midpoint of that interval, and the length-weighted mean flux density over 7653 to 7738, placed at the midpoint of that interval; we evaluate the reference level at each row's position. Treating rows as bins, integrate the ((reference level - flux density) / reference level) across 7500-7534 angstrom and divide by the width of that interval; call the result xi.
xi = -0.07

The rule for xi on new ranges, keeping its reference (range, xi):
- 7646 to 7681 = 0.00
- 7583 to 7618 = -0.03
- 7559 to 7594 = -0.08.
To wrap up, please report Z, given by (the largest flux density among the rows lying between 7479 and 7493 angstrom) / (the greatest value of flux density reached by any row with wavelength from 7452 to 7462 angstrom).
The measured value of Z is 0.99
